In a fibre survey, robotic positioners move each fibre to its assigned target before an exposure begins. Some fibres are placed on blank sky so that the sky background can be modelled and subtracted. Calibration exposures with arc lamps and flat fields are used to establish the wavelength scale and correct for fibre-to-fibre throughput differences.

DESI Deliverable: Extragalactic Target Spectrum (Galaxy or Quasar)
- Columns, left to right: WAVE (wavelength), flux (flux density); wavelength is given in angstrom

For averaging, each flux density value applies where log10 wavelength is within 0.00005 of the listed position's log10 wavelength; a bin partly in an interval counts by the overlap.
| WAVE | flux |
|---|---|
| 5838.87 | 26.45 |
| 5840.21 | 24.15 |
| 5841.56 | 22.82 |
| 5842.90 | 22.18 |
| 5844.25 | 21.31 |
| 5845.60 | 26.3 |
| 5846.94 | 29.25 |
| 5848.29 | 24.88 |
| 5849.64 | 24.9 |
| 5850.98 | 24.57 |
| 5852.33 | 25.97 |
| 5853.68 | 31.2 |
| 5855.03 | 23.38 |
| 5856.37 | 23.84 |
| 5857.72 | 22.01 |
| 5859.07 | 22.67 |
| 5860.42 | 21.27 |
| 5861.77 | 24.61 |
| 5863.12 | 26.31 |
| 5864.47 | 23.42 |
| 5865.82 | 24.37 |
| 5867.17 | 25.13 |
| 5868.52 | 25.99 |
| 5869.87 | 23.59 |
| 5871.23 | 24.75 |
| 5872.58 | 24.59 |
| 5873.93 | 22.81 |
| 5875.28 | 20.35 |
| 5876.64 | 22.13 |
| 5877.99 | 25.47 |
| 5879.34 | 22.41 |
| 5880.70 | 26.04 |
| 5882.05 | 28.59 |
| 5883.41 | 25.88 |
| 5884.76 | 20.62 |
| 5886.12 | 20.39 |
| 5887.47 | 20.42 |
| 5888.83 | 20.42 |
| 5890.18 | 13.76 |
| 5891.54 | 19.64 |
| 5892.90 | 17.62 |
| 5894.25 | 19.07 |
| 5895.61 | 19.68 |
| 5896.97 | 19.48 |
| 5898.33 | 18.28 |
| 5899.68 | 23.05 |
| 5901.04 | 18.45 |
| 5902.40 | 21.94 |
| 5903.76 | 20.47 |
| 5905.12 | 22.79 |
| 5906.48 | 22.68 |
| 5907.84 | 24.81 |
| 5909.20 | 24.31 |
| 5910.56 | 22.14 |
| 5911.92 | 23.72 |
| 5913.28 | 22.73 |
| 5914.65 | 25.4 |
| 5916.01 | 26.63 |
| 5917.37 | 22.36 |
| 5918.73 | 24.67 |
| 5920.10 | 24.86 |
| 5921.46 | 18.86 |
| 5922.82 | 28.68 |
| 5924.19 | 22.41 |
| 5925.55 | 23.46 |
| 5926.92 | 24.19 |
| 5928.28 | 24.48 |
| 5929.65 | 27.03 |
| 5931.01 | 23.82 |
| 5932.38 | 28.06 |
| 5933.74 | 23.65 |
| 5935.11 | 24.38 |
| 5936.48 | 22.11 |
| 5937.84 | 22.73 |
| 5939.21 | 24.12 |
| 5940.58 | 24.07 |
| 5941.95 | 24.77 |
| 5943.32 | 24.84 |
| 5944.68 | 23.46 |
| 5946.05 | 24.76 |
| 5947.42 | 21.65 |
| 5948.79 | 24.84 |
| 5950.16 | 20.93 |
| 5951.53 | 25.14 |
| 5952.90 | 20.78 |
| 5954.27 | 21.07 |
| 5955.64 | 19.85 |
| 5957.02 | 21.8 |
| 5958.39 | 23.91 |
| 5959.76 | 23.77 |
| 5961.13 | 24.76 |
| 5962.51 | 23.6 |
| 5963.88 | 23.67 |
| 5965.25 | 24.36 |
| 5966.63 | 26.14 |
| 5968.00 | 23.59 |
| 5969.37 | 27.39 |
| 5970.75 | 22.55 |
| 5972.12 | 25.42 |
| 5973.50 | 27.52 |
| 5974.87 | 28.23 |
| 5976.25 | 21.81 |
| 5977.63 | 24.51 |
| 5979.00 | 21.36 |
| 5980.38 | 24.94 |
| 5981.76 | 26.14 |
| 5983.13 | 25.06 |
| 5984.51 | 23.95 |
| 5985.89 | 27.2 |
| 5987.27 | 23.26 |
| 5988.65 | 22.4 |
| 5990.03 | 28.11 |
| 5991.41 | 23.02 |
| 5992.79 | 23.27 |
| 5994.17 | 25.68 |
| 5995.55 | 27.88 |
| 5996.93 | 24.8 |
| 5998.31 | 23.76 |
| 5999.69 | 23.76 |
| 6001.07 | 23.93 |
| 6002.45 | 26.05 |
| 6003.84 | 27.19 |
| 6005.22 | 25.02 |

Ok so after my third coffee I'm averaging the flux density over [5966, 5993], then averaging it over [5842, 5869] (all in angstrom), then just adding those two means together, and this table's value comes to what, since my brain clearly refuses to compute 49.5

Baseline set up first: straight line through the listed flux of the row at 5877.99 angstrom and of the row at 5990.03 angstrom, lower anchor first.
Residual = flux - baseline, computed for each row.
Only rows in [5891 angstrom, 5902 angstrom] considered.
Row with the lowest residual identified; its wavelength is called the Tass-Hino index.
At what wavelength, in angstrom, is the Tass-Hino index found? 5892.90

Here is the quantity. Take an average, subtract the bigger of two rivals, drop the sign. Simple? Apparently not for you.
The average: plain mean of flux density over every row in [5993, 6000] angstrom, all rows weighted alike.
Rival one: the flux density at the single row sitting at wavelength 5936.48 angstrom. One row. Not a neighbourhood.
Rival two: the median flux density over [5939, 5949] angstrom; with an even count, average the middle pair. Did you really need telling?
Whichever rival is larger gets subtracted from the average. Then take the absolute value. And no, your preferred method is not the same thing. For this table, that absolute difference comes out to 0.7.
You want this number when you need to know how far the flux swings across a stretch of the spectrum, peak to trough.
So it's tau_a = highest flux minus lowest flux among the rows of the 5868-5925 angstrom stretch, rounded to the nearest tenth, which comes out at 14.9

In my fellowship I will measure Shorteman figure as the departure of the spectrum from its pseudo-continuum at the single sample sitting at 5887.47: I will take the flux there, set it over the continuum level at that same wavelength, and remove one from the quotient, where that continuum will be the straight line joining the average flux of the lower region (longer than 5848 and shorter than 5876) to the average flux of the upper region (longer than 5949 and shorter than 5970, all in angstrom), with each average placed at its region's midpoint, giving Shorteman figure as -0.2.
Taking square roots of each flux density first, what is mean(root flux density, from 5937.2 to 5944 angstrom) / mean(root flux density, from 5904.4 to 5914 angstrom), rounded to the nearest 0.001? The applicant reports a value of 1.017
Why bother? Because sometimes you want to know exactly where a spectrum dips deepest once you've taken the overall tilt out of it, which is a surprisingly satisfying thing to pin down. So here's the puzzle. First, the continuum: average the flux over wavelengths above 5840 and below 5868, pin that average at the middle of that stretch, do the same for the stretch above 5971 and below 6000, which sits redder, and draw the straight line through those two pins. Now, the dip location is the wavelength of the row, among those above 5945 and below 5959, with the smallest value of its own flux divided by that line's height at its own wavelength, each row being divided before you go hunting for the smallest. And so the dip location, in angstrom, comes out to 5955.64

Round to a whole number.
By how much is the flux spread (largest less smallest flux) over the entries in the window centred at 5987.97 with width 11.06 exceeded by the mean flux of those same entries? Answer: 19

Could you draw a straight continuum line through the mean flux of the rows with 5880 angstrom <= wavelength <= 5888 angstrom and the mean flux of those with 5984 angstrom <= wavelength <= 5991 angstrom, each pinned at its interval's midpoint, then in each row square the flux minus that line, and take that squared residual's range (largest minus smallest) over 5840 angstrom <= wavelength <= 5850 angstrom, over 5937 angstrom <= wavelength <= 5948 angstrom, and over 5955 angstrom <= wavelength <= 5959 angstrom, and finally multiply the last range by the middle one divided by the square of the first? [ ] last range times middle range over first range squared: 0.13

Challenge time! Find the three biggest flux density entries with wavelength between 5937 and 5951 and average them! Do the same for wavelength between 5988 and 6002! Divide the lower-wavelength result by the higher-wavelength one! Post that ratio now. 0.91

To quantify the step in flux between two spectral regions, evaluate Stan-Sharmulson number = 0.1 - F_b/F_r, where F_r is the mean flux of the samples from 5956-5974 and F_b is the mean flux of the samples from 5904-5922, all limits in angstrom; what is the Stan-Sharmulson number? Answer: -0.86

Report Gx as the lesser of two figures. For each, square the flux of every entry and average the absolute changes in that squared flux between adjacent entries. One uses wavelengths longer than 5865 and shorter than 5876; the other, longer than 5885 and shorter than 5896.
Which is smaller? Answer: 65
